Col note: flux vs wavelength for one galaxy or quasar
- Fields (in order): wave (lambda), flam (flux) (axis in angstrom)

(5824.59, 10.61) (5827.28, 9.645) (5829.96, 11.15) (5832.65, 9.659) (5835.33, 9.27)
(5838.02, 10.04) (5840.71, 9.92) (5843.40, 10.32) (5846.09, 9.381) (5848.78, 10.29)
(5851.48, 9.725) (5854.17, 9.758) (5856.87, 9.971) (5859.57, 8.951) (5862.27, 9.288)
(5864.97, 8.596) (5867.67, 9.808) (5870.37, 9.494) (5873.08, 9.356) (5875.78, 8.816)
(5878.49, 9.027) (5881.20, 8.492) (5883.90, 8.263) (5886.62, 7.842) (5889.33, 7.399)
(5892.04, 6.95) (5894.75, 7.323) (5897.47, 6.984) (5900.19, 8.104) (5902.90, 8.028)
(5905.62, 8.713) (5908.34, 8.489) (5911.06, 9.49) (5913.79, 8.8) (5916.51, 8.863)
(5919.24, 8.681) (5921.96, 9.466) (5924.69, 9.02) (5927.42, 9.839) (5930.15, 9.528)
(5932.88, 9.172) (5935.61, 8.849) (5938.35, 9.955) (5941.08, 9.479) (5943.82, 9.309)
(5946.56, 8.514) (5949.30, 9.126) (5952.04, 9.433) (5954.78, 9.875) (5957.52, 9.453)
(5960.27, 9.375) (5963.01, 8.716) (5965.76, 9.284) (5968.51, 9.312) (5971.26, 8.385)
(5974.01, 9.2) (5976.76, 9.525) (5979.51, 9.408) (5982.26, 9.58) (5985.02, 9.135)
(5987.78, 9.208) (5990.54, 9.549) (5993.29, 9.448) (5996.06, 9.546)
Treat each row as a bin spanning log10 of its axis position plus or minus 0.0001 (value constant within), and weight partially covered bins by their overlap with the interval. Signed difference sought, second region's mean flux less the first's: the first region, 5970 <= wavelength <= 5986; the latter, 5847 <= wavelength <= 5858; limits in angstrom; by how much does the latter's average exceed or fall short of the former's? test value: 0.7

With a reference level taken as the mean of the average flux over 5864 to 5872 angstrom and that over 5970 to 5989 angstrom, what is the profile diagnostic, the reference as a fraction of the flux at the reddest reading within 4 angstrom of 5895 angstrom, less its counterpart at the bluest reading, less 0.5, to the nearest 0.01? -0.51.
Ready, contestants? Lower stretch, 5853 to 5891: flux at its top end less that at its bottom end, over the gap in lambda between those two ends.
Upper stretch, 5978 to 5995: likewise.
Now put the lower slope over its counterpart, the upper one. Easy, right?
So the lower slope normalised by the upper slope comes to -23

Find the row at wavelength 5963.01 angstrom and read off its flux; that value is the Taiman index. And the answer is 8.716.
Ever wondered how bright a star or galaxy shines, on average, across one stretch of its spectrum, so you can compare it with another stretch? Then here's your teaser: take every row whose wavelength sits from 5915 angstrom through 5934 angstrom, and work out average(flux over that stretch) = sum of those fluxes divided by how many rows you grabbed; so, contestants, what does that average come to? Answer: 9.2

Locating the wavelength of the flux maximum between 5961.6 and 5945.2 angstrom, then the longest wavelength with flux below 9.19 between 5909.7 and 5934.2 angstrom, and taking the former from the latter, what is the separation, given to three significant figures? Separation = -21.9 angstrom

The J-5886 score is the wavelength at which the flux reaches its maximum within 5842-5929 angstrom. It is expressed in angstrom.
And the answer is 5843.40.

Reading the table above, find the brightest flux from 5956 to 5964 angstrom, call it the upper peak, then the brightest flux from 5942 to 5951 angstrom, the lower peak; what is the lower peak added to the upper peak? 18.8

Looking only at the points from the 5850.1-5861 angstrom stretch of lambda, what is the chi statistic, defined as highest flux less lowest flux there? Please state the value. 1.02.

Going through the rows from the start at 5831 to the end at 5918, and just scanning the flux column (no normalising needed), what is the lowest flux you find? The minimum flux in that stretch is 6.95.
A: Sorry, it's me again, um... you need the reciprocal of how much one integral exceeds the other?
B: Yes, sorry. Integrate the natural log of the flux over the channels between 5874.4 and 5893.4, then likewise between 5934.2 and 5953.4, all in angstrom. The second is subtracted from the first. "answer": -0.3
